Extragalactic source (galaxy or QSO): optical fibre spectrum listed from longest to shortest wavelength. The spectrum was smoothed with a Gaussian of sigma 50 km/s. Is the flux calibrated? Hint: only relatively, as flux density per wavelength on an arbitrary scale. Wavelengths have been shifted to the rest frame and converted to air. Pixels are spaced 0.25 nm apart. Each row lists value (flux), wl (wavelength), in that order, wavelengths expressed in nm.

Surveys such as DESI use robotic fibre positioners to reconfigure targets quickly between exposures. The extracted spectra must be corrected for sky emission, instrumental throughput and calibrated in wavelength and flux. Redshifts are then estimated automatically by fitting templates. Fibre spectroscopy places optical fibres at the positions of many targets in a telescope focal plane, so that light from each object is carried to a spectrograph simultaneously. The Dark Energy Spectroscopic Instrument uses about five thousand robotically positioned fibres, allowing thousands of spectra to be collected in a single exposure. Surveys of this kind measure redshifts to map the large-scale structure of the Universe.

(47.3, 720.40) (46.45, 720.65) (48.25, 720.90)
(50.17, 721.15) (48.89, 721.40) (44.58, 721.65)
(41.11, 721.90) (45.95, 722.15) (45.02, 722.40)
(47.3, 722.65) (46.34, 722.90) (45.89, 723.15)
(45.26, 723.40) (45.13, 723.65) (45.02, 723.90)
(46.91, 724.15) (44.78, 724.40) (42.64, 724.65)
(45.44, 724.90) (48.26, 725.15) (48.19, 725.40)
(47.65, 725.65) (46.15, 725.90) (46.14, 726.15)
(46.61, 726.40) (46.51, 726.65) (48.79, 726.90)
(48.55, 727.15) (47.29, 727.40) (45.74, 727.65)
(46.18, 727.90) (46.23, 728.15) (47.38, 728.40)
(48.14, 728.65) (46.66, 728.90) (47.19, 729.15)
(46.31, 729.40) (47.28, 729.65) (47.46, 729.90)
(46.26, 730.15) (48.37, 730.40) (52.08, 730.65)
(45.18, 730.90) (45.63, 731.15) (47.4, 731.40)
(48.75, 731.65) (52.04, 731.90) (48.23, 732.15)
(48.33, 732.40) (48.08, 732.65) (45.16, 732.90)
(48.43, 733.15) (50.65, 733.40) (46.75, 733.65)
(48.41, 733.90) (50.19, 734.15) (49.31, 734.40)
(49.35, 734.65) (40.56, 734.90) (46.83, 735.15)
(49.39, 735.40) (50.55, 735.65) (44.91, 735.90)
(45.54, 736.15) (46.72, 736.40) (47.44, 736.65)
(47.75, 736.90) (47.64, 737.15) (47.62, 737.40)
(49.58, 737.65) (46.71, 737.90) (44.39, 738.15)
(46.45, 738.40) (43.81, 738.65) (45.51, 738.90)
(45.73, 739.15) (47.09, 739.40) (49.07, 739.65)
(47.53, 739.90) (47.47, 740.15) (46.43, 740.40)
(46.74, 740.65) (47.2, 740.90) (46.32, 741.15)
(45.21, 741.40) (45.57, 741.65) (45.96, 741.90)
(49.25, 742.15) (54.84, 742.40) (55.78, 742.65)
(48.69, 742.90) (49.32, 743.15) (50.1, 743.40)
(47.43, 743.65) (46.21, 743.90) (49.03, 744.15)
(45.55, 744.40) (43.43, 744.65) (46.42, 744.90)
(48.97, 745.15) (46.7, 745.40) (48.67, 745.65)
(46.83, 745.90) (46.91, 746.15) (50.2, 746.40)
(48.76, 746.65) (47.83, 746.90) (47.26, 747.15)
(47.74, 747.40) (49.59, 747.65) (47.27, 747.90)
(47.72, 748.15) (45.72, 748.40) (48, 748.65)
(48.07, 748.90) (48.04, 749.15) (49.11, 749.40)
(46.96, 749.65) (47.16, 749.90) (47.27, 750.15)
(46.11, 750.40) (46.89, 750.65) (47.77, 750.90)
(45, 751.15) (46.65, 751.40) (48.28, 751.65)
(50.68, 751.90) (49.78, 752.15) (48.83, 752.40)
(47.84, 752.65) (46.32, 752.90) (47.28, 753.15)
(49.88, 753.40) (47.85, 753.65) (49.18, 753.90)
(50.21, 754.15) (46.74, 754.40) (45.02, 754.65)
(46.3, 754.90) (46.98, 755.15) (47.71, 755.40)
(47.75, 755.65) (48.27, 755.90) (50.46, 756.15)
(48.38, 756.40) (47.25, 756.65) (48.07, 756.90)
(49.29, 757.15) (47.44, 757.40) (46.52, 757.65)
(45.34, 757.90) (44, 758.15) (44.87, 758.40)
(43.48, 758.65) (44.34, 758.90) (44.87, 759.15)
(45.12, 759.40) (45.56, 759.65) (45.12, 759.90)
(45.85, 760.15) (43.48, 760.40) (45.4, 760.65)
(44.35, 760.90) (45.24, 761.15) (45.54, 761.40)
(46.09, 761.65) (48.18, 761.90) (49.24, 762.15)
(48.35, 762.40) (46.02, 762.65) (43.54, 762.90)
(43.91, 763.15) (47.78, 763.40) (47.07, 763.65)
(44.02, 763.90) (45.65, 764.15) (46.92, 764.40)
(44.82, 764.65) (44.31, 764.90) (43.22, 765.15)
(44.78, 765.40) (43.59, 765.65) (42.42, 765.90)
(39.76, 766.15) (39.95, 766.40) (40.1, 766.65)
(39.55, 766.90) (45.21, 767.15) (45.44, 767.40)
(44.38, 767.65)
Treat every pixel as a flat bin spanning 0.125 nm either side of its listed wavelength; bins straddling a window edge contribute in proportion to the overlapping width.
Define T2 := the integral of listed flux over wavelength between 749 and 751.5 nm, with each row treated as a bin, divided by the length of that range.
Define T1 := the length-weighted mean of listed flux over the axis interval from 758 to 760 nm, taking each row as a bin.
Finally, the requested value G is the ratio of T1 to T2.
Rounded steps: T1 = 44.7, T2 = 47.1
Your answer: 0.95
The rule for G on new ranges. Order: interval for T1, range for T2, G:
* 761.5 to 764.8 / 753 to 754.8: 0.96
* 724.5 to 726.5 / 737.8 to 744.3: 0.97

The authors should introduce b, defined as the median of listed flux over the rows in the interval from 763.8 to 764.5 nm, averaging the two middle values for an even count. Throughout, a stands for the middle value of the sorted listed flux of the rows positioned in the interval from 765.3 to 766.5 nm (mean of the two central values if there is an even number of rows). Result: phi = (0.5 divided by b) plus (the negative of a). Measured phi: -42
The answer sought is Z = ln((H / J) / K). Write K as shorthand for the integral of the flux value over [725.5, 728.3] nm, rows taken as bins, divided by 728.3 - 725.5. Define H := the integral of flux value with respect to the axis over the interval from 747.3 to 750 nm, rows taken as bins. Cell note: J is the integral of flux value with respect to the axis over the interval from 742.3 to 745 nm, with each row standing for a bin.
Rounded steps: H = 129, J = 132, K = 46.9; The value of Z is -3.869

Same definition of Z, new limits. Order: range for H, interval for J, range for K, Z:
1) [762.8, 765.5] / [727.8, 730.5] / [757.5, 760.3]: -3.849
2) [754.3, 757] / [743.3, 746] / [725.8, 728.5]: -3.840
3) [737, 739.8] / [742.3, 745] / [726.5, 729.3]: -3.860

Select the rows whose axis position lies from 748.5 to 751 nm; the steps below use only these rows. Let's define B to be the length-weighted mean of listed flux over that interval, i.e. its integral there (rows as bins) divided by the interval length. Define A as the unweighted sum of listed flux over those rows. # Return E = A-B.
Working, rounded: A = 475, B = 47.5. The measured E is 428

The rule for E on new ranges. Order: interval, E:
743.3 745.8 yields 425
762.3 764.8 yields 412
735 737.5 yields 427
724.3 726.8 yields 416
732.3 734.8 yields 436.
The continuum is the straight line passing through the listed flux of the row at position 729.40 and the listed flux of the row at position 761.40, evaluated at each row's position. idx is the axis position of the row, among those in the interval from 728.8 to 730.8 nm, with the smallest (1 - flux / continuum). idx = 730.65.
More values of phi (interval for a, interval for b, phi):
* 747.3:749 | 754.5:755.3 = -48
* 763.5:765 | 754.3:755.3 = -45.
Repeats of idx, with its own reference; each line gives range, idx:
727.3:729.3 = 728.65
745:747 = 746.40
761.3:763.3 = 762.15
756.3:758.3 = 757.15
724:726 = 725.15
